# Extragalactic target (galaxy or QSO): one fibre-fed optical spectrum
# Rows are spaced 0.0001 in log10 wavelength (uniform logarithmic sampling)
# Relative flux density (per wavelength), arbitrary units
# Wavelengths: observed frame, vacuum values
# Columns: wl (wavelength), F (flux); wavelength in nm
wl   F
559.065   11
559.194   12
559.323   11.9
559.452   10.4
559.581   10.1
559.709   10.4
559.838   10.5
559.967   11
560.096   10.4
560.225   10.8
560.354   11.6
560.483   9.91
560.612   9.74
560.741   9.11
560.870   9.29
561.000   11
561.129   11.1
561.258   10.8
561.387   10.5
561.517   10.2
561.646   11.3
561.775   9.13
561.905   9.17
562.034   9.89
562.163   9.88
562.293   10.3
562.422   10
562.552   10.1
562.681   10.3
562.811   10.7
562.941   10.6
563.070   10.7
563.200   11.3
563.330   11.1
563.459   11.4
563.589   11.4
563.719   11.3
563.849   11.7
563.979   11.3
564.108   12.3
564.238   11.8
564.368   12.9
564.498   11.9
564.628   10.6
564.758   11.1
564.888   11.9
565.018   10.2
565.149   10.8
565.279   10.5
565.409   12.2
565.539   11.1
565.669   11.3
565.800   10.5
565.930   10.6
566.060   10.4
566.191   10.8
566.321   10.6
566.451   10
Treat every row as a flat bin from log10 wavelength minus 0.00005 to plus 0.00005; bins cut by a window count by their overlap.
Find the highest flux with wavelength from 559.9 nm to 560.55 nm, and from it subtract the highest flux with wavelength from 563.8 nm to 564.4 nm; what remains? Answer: -1.3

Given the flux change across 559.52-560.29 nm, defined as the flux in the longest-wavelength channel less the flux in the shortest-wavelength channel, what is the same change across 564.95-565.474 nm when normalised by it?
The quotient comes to 2.9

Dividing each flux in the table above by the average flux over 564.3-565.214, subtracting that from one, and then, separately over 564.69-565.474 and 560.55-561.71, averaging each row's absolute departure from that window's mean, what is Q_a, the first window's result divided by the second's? 0.9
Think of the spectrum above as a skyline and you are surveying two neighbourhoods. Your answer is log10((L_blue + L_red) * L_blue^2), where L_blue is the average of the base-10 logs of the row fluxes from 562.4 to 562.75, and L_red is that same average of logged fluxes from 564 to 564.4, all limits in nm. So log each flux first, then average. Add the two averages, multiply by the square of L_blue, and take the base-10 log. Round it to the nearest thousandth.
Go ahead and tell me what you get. 0.326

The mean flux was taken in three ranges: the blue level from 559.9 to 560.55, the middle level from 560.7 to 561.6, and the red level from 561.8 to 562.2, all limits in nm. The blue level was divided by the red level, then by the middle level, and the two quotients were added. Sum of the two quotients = 2.16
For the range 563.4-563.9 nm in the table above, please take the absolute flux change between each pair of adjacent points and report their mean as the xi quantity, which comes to 0.2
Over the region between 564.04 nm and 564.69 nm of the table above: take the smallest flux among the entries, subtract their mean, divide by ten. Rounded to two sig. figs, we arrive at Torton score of -0.13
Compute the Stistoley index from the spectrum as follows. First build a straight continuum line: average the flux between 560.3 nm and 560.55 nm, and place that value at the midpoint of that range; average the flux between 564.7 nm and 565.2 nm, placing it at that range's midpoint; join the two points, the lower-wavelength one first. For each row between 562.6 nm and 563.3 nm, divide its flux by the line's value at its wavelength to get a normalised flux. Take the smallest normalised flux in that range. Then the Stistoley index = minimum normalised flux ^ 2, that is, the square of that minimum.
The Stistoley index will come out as 0.90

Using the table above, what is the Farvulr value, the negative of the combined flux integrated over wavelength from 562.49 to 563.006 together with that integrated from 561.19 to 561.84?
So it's -12.1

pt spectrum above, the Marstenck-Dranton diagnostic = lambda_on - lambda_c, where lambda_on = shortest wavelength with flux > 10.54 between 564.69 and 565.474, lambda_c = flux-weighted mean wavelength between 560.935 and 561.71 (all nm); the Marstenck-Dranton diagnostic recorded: 3.44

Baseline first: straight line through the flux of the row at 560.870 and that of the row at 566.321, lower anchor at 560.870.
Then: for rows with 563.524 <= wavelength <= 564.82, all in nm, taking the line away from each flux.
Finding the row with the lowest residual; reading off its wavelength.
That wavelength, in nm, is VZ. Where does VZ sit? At 564.628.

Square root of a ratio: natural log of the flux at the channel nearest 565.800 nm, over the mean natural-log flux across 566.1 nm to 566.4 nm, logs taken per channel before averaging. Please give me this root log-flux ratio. 1.00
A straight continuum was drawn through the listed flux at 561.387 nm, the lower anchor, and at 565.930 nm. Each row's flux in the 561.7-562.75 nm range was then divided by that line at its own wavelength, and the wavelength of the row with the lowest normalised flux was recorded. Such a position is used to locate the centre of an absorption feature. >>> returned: 561.775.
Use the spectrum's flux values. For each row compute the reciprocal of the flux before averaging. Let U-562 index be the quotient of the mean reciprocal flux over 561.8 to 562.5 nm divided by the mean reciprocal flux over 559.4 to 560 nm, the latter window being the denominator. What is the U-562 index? 1.065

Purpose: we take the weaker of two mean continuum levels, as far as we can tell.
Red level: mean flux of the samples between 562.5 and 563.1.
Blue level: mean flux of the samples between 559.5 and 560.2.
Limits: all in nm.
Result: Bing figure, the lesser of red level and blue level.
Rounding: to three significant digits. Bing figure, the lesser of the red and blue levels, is 10.5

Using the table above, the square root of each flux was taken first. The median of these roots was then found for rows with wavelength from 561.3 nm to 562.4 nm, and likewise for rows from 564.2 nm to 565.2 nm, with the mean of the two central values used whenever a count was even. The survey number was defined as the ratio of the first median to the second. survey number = 0.94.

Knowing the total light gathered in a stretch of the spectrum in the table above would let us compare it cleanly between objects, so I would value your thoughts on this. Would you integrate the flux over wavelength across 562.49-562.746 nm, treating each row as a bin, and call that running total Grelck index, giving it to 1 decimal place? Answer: 2.6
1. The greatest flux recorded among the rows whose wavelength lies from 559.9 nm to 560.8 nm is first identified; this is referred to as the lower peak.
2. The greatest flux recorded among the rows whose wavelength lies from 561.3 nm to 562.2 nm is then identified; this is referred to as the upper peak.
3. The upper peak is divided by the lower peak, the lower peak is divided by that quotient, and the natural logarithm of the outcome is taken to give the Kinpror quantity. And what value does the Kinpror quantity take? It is 2.48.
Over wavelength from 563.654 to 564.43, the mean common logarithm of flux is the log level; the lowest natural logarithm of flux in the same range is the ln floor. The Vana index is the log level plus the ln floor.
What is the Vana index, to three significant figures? 3.50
